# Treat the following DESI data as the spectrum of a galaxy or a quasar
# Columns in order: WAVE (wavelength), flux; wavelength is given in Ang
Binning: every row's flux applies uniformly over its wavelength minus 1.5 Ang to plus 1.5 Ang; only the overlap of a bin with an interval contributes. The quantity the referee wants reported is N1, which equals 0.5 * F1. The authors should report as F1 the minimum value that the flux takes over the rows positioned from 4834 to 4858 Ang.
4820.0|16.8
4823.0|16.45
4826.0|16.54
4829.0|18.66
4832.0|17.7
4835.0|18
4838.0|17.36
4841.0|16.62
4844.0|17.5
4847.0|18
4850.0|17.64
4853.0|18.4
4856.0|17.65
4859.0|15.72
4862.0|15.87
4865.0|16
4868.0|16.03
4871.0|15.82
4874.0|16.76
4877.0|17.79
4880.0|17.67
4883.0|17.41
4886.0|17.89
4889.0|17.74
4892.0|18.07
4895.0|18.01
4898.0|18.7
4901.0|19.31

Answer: 8.3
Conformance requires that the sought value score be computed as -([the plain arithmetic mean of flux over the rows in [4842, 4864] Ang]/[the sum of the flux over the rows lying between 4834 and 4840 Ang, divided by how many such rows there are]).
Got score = -0.98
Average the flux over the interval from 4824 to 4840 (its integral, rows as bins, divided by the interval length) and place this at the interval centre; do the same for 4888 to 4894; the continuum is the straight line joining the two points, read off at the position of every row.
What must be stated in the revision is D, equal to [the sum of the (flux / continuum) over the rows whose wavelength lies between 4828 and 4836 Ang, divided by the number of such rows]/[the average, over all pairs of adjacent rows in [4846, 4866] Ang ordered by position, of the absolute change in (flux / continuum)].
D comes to 27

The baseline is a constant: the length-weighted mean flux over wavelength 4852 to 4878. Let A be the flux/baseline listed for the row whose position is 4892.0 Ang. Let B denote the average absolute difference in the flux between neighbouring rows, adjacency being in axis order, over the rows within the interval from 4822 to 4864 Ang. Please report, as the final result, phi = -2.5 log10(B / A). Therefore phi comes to 0.36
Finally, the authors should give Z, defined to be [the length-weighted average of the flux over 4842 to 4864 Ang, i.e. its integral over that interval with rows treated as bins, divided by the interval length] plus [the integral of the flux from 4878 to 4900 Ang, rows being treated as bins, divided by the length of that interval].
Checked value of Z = 35.2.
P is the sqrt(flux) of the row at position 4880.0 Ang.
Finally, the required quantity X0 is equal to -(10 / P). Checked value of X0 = -2.38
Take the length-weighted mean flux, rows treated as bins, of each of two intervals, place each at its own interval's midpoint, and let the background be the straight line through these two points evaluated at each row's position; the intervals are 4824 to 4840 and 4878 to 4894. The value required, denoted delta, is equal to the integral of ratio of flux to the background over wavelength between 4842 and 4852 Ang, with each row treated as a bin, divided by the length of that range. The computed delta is 1.00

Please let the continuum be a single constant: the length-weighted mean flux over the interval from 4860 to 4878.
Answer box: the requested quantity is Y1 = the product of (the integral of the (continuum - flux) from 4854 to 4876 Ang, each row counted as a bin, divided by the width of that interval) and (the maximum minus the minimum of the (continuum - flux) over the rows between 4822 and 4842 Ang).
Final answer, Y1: 0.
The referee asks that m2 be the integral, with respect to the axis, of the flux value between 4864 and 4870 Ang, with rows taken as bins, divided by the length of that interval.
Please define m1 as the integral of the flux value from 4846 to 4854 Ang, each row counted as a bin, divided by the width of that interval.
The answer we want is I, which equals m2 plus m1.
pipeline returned 34.0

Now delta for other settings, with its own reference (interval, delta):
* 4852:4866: 0.94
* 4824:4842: 0.99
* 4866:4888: 0.96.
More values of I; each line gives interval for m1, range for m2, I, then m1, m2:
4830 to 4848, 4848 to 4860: 35.0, 17.5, 17.4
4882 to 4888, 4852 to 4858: 35.5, 17.7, 17.8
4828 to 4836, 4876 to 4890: 35.8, 18.1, 17.7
